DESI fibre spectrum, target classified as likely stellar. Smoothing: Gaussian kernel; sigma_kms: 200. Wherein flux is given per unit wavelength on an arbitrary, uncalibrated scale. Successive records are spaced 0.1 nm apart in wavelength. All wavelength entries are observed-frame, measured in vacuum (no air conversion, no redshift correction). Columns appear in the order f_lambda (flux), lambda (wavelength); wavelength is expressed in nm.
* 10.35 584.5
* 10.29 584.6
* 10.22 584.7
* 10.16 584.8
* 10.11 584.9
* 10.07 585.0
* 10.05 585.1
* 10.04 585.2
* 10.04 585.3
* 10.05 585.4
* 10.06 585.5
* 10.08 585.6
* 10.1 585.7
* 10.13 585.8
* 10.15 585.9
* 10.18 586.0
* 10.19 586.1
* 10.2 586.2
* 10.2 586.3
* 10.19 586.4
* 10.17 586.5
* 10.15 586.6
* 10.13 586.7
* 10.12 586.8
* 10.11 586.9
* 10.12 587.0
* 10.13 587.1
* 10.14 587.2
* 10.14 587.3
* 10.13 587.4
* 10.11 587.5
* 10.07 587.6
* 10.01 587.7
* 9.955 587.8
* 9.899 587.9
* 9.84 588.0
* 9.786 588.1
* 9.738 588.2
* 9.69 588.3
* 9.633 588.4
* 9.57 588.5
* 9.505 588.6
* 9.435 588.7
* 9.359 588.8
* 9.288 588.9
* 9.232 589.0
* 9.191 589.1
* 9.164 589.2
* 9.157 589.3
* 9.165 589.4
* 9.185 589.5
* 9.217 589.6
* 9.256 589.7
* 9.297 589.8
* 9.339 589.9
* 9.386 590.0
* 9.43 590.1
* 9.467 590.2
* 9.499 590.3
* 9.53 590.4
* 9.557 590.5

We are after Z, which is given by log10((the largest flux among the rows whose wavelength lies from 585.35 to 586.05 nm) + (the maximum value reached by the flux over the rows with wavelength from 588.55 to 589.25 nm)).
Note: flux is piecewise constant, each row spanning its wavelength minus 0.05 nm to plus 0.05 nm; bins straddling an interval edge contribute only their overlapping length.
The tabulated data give 1.29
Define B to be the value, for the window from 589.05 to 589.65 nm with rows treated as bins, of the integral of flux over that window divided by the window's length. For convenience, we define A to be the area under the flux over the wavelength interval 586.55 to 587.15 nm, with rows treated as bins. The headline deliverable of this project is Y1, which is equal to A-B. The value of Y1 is -3.10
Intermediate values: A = 6.1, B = 9.2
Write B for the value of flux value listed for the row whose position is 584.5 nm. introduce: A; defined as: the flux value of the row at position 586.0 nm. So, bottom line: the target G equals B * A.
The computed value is 105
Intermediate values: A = 10.18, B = 10.35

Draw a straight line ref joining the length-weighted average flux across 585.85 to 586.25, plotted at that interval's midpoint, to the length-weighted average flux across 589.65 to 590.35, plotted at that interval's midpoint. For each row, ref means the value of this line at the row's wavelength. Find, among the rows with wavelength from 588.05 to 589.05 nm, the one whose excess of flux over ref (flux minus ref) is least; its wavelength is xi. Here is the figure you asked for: 589.0 nm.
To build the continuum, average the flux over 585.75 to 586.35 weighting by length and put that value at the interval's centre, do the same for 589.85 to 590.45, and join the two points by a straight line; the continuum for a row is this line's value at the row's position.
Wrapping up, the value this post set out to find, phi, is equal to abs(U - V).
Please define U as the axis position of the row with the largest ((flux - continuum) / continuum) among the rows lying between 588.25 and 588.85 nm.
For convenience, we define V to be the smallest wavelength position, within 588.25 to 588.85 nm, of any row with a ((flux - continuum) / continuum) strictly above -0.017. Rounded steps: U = 588.3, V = 588.3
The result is 0.00 nm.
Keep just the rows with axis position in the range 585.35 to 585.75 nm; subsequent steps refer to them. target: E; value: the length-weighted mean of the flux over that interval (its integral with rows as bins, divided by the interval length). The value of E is 10.1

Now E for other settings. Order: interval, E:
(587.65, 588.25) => 9.9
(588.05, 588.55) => 9.7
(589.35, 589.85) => 9.2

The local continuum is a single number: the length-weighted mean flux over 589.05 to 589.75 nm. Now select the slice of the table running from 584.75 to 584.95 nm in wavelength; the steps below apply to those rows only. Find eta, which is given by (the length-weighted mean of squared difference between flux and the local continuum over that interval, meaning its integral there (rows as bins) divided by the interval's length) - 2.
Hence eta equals -1.11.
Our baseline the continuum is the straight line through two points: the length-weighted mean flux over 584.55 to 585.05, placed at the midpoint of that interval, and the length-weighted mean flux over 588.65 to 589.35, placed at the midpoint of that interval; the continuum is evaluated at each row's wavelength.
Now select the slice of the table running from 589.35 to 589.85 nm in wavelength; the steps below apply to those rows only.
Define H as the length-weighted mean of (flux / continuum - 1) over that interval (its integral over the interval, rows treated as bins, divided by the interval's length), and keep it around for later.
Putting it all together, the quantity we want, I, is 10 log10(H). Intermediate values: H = 0.010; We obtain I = -20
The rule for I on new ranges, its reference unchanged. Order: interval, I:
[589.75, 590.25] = -14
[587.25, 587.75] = -13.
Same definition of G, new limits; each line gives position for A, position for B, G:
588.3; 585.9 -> 98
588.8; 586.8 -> 95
